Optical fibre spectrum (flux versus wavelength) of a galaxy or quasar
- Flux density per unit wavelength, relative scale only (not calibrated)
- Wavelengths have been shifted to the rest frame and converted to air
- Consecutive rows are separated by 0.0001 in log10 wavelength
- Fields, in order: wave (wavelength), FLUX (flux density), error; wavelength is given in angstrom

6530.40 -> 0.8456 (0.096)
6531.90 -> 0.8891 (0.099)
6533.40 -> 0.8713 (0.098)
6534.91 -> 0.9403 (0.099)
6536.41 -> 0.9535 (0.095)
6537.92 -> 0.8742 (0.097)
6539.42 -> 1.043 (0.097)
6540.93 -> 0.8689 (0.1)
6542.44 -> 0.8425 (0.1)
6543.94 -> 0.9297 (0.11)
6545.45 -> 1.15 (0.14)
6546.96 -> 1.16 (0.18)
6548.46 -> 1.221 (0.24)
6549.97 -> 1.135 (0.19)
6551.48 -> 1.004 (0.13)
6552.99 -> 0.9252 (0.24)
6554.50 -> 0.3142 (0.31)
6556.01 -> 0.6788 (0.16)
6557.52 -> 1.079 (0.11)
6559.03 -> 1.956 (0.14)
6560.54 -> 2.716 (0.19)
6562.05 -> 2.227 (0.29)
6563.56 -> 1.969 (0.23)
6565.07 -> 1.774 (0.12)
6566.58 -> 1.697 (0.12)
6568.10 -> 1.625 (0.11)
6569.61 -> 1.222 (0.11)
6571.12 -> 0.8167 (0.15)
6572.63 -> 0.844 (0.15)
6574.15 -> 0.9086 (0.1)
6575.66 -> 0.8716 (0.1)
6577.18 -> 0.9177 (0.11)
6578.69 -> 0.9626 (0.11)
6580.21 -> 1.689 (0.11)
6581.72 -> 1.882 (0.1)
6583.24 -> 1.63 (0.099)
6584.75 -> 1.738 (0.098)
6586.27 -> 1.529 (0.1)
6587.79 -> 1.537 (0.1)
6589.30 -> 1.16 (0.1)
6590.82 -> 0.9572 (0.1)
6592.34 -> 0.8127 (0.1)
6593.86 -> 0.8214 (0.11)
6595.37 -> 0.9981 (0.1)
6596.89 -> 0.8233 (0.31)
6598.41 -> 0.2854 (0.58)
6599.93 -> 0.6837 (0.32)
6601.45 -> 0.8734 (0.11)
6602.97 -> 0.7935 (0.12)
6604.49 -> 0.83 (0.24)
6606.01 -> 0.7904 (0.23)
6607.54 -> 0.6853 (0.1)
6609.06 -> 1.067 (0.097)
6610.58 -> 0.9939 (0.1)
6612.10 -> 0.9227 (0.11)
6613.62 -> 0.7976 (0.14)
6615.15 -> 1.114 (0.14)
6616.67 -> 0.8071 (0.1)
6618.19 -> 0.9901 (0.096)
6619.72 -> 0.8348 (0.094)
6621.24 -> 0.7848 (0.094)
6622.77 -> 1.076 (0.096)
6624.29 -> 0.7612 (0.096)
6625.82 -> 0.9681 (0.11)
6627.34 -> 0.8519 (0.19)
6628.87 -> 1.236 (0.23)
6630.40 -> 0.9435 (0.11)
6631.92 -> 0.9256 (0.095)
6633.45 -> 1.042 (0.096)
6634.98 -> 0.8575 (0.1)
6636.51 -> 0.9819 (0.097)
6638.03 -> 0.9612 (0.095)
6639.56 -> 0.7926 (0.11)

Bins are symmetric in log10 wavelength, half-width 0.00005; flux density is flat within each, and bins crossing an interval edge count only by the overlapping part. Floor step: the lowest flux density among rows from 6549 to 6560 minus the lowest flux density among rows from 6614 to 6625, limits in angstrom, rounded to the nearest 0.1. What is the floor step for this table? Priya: -0.4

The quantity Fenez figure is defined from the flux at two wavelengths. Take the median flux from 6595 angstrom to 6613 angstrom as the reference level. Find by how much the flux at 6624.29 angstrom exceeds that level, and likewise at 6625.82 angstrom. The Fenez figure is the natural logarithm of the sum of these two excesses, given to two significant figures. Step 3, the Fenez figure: -2.6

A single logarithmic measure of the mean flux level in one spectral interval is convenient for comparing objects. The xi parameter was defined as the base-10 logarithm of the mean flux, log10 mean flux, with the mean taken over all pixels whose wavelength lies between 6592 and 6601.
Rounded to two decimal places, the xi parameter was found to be -0.13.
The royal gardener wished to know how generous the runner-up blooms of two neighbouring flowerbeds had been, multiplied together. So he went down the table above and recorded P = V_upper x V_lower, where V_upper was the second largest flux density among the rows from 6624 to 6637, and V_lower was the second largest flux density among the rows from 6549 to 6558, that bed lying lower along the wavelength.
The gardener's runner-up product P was 1.1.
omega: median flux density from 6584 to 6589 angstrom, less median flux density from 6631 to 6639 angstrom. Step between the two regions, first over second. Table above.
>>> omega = 0.58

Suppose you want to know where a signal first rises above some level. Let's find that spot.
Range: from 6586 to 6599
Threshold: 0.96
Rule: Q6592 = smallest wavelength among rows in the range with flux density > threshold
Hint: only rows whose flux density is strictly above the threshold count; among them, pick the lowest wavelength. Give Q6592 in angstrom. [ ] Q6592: 6586.27 angstrom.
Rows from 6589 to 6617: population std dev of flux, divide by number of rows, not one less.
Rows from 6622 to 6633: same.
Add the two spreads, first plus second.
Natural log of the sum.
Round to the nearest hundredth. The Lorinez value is -1.11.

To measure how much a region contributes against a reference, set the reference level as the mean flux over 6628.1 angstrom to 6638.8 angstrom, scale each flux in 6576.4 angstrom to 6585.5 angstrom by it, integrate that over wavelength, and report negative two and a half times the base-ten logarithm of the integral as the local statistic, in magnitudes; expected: -2.82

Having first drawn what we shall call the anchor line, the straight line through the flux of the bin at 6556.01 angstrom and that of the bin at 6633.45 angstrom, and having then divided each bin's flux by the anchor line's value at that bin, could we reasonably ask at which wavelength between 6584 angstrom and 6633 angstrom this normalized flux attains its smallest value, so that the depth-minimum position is 6598.41 angstrom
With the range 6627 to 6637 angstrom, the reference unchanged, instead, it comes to 6634.98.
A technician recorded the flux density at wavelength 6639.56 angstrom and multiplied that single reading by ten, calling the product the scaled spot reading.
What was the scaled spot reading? 7.9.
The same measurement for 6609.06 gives 10.7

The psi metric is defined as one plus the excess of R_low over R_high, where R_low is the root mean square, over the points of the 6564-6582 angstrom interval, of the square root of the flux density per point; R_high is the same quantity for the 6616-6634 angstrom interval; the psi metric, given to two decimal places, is 1.16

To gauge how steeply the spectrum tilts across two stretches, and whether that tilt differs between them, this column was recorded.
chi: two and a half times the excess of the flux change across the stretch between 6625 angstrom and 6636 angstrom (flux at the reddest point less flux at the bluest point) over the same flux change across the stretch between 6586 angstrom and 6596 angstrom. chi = 1.1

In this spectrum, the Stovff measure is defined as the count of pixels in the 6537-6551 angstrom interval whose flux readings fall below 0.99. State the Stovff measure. 4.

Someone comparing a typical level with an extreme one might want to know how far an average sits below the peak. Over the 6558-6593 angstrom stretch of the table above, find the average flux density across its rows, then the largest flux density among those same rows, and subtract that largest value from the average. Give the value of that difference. -1.3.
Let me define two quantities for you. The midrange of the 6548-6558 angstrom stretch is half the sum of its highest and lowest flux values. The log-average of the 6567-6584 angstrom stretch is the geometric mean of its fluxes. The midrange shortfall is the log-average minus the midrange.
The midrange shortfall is 0.39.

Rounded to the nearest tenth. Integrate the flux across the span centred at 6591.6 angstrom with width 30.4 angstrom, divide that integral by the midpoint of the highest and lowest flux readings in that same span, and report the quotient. 30.4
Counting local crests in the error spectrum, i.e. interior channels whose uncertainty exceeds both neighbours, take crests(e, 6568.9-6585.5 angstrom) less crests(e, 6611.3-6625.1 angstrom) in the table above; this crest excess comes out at 0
